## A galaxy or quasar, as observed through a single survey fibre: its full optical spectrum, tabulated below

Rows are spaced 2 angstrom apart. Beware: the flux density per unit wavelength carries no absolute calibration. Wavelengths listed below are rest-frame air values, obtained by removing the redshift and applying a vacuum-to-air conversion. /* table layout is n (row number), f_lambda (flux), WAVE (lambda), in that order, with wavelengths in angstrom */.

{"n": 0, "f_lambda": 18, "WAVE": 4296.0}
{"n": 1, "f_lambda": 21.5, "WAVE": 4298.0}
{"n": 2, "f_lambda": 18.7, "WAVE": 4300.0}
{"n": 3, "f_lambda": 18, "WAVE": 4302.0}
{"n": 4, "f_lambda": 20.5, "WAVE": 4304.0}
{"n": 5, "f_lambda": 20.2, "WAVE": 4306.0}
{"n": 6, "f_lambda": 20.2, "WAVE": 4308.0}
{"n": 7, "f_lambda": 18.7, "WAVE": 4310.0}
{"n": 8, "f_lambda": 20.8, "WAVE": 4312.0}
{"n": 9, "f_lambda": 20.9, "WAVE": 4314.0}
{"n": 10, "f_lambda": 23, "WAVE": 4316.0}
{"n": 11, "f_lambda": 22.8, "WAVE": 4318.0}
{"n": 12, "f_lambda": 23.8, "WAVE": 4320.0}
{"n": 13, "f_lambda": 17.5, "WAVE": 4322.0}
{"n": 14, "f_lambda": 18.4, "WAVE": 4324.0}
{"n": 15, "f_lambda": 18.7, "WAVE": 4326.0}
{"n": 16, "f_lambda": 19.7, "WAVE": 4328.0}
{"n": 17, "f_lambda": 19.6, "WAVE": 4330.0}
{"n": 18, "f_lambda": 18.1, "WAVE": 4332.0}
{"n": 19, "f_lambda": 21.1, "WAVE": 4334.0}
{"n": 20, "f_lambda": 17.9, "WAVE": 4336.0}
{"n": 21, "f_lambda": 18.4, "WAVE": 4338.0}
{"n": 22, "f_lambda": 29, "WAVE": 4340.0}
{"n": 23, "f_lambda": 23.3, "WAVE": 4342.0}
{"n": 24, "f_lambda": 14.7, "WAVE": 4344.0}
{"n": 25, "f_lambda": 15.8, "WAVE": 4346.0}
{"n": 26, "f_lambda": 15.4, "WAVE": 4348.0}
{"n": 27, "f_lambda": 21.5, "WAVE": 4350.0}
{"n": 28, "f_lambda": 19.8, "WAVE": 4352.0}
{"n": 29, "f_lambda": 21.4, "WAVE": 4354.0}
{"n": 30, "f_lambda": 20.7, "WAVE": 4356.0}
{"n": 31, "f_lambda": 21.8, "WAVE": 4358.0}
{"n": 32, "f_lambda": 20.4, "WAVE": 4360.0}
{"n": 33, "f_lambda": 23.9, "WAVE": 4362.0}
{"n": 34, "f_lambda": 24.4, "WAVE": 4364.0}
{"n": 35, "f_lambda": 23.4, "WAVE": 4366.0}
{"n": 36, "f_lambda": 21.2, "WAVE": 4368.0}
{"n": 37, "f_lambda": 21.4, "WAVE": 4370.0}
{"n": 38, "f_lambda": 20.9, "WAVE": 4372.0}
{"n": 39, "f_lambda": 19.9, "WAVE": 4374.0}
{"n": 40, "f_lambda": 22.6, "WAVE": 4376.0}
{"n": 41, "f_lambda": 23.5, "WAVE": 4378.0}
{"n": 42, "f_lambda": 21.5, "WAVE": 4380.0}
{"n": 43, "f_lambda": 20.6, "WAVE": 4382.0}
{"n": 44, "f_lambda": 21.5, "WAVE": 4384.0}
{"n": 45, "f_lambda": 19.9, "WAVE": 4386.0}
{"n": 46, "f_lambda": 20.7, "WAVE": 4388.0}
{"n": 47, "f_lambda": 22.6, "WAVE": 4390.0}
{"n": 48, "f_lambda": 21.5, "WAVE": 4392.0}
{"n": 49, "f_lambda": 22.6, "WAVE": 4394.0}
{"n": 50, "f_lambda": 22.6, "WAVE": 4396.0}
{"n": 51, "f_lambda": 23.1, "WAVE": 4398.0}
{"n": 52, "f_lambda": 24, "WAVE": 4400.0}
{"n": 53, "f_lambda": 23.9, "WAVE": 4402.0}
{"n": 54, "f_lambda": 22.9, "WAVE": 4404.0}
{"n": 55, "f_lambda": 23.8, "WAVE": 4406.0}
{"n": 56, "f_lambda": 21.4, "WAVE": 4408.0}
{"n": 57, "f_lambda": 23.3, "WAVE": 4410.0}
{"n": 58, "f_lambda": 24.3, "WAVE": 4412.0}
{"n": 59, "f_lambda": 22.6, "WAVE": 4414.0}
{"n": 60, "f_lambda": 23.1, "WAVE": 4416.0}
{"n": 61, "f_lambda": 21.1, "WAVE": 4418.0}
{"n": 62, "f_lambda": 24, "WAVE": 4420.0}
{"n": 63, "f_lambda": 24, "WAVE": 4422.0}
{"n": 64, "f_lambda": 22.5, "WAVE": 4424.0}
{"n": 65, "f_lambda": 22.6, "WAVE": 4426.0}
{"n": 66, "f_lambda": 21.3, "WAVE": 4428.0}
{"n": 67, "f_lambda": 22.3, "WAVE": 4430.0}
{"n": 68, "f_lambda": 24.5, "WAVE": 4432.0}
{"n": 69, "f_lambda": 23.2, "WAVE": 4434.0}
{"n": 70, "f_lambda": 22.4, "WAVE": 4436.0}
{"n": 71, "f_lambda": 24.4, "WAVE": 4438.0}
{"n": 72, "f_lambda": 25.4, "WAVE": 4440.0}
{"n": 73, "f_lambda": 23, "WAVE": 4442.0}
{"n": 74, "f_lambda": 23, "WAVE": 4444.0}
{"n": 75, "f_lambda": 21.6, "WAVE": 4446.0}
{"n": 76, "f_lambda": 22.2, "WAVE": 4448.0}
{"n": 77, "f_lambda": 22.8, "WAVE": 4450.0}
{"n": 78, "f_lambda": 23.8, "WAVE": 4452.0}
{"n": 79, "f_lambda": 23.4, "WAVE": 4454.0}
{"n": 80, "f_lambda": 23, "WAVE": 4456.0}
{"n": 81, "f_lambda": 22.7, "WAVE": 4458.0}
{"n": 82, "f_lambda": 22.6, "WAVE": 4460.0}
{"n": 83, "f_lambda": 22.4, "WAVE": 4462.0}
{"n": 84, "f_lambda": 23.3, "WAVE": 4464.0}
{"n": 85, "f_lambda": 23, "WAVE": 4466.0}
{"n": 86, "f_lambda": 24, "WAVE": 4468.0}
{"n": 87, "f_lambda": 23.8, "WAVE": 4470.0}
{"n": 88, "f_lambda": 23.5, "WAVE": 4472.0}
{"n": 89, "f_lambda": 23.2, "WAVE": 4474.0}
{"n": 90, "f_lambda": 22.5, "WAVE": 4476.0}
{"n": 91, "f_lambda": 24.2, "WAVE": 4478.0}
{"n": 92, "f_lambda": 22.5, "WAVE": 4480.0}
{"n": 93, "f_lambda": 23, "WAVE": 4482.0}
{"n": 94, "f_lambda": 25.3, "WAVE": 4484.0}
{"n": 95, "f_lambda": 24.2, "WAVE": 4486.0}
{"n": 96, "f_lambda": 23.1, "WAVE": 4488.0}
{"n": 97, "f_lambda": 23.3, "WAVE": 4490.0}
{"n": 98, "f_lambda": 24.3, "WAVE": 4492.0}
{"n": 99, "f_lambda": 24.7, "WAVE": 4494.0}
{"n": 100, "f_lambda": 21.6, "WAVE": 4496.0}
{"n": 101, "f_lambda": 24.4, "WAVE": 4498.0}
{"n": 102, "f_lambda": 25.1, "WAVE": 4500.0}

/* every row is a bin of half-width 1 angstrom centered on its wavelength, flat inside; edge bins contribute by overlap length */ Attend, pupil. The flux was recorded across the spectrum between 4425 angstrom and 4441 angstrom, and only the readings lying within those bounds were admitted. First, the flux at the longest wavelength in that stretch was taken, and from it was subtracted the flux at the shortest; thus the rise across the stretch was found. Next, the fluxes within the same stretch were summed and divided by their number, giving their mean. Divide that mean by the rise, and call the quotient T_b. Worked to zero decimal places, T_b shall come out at 8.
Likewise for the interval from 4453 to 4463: -23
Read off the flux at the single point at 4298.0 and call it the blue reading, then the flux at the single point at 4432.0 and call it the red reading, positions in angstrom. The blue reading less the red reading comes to -3.0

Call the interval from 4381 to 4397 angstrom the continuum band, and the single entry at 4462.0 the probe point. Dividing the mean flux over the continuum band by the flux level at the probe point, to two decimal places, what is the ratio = 0.96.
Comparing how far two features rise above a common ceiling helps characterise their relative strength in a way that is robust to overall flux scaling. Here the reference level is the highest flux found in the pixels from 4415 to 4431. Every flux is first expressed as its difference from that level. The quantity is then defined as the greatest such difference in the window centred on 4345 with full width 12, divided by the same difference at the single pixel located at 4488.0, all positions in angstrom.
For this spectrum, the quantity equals -5.6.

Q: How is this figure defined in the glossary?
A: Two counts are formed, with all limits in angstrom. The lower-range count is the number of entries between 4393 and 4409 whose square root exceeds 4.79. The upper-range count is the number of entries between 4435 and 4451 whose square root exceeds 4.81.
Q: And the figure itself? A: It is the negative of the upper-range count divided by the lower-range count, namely -0.50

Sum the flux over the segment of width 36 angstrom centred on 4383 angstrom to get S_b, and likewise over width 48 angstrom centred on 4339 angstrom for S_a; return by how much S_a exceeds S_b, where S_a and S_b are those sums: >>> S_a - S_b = 93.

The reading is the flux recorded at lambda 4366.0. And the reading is 23.4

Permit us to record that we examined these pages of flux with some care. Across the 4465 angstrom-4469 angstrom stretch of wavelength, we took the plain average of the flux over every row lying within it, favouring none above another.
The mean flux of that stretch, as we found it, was 23.5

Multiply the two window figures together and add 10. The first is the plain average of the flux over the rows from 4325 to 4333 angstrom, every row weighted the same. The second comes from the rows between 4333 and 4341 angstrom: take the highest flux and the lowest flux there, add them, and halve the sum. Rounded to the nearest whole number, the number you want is 456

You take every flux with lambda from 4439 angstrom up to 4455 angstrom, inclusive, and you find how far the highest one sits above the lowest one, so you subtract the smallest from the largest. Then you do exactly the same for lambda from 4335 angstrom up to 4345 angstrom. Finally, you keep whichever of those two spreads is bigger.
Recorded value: 14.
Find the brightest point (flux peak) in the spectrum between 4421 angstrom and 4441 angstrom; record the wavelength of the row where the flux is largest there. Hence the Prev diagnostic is 4440.0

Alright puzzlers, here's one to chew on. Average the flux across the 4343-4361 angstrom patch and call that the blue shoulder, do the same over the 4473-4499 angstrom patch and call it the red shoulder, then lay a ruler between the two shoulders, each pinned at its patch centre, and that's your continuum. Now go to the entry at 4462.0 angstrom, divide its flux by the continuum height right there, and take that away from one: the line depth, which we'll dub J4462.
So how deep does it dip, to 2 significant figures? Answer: 0.016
